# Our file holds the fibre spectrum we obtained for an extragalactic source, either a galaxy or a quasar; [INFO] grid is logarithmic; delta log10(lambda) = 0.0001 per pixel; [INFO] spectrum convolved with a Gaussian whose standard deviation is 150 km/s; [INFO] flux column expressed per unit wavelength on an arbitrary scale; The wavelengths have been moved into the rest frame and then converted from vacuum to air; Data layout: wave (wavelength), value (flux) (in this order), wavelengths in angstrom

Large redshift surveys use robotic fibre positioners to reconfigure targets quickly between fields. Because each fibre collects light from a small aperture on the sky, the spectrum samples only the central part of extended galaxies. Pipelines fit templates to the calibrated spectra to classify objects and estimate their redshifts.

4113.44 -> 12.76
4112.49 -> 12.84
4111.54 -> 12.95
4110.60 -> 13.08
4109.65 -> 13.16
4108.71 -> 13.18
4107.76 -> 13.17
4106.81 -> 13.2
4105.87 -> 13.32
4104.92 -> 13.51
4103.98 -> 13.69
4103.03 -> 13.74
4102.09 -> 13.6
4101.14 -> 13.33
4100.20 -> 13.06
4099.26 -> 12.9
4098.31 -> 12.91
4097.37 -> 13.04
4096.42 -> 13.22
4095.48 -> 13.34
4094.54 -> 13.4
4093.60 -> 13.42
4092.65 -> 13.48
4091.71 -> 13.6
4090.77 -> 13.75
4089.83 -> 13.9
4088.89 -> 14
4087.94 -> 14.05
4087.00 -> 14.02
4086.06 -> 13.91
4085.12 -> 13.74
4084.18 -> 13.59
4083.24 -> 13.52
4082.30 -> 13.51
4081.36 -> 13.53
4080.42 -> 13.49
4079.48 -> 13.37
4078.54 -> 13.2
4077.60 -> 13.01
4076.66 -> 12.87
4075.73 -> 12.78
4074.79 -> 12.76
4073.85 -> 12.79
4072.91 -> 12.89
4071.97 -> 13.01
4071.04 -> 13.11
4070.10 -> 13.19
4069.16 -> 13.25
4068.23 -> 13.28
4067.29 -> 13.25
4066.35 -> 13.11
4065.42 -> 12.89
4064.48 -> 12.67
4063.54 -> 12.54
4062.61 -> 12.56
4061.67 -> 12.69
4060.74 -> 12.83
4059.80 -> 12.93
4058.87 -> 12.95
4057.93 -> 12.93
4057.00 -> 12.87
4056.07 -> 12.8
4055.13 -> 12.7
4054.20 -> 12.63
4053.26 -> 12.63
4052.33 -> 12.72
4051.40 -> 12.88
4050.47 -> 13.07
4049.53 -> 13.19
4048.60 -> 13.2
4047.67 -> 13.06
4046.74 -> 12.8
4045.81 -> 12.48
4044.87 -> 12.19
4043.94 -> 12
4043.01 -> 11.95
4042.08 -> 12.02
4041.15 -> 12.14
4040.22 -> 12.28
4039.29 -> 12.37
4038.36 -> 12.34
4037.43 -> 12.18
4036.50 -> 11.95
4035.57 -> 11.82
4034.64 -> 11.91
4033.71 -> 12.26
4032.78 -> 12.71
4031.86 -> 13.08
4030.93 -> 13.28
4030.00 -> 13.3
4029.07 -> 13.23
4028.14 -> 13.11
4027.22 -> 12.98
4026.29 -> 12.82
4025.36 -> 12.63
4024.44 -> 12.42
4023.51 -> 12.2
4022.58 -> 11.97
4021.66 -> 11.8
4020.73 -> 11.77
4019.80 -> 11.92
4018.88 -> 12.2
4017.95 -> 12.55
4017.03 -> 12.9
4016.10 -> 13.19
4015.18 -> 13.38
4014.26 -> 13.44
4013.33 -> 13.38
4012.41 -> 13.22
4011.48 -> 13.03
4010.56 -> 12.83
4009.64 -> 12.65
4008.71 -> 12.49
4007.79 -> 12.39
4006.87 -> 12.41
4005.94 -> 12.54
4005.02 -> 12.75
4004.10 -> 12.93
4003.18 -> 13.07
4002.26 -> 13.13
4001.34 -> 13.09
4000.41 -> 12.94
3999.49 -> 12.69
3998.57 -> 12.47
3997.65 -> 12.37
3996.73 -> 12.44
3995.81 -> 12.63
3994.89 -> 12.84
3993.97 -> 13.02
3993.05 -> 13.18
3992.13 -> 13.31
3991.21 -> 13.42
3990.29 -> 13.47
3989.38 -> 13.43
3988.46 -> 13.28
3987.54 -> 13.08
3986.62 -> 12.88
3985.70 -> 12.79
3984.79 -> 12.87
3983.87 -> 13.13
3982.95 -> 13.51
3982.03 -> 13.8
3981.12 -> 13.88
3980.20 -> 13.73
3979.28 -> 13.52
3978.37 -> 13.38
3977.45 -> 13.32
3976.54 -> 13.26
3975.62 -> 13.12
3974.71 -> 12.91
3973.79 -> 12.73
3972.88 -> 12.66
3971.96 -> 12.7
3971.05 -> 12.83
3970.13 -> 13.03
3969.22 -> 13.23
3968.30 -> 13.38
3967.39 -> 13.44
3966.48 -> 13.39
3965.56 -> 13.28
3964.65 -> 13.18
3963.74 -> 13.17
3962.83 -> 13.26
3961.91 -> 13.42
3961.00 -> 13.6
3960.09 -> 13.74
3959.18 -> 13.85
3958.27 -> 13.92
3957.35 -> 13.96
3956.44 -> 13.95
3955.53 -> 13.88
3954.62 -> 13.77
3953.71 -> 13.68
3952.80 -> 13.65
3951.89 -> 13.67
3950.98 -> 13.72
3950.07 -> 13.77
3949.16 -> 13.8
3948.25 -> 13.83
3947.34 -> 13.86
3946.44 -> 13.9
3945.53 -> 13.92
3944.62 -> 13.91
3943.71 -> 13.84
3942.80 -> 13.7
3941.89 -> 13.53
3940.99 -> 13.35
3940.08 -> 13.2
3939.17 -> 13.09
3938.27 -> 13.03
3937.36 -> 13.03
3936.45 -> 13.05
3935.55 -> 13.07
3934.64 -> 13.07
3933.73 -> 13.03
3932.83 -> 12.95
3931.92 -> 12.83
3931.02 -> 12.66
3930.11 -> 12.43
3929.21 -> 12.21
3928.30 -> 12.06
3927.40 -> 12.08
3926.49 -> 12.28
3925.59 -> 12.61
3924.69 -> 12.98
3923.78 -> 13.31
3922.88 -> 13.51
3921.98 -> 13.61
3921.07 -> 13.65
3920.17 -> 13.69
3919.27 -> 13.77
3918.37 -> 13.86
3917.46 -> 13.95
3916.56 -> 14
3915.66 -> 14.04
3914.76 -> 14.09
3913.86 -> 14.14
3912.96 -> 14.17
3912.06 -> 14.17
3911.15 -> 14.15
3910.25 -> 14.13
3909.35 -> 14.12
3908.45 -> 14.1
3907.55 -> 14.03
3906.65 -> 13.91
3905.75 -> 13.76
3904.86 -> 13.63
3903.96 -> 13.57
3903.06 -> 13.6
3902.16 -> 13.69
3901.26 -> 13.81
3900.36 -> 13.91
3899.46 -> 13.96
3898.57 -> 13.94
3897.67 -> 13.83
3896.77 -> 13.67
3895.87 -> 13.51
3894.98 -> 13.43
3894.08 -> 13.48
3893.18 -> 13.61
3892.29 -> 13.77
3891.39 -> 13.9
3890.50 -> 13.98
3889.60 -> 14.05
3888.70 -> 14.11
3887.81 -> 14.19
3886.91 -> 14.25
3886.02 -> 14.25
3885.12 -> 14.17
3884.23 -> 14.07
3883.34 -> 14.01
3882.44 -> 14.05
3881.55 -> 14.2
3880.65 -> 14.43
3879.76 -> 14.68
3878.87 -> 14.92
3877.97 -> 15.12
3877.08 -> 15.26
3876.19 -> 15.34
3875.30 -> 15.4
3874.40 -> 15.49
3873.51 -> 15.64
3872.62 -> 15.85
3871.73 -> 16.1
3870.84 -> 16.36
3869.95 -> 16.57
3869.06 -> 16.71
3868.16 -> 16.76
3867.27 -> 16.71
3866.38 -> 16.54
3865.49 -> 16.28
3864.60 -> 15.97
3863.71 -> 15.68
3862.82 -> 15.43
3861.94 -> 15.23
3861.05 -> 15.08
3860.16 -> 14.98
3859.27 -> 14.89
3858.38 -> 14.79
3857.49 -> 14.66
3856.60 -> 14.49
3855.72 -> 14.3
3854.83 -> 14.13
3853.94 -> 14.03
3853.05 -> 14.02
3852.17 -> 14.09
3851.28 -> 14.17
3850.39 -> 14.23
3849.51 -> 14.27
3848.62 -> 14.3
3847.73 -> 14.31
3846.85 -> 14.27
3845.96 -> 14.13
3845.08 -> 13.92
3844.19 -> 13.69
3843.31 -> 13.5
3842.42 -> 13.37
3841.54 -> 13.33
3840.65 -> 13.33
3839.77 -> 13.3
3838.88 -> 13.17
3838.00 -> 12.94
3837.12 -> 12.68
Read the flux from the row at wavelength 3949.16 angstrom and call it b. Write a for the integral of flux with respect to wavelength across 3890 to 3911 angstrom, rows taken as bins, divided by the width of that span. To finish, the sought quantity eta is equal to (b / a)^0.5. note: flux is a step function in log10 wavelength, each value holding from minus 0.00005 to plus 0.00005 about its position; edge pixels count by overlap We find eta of 1.00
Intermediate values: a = 13.8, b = 13.8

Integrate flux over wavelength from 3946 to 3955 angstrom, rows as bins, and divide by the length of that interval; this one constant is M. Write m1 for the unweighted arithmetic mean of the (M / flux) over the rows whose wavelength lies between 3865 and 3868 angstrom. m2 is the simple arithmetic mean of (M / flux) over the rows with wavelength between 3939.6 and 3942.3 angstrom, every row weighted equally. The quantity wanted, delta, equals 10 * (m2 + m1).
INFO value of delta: 18.7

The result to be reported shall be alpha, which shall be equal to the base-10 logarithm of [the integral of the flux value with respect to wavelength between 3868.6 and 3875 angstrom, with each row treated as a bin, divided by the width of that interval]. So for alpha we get 1.21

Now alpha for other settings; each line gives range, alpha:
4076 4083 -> 1.12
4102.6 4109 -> 1.13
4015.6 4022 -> 1.09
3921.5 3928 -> 1.11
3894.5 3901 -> 1.14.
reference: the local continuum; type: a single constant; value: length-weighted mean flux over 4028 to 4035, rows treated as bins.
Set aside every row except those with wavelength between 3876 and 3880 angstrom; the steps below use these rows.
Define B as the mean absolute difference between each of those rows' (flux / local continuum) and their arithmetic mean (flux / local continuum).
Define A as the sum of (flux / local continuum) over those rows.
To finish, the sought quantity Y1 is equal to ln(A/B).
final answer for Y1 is 5.9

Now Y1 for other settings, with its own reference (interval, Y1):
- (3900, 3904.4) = 6.4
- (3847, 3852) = 7.4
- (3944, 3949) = 7.7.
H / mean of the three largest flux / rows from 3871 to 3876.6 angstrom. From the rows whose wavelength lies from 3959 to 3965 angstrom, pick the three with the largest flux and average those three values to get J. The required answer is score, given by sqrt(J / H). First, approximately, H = 15.9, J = 13.7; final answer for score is 0.93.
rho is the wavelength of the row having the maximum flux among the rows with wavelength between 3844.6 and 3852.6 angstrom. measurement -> 3847.73 angstrom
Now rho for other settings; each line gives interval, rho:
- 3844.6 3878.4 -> 3868.16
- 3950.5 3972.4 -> 3957.35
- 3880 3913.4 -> 3880.65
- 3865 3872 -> 3868.16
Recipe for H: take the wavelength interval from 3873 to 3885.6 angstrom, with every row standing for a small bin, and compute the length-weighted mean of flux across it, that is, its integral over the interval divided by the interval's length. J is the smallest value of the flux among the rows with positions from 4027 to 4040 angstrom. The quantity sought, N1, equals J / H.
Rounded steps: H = 14.8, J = 11.82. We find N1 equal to 0.80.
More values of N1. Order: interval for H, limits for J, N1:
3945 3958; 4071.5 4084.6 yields 0.92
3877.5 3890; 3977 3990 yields 0.89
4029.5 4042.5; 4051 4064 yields 1.01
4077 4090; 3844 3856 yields 1.01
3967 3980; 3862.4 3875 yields 1.18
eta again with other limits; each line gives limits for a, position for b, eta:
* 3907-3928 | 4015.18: 0.99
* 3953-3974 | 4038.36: 0.96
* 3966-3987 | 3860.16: 1.07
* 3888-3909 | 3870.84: 1.09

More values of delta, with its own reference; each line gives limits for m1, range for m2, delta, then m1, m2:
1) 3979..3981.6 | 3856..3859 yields 19.5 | 1.00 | 0.94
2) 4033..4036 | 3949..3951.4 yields 21.5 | 1.15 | 1.00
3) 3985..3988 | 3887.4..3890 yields 20.4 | 1.07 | 0.98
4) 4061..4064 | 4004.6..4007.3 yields 21.9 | 1.09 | 1.10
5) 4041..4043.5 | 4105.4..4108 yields 21.9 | 1.14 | 1.04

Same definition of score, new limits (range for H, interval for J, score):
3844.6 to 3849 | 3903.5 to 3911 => 0.99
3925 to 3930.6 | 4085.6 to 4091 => 1.06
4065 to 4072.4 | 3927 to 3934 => 0.99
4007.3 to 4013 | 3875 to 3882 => 1.08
